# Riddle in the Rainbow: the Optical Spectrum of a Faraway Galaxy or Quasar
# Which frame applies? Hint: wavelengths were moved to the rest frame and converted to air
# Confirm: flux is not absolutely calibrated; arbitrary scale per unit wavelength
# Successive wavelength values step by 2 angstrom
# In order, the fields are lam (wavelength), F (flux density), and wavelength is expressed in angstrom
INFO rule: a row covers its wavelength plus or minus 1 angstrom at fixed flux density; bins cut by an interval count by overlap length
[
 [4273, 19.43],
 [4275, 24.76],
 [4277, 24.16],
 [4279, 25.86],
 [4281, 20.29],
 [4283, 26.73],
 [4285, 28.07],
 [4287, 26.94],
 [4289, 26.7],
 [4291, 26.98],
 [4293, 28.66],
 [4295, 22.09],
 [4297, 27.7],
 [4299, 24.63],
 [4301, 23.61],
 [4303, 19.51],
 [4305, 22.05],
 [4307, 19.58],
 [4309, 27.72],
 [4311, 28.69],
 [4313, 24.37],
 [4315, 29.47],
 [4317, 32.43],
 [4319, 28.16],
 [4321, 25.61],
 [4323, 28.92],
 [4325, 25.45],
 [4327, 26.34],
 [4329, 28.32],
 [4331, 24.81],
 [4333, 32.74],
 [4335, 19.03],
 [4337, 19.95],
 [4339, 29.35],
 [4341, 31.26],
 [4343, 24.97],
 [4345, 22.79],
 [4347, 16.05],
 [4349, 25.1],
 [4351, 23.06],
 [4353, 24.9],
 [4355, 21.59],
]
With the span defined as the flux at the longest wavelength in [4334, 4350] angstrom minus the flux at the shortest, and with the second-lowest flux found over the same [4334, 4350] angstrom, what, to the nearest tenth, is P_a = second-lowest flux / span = 3.1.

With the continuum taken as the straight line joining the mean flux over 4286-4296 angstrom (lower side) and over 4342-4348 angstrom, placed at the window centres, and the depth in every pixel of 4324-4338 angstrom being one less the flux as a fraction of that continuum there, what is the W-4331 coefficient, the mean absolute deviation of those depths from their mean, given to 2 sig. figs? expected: 0.14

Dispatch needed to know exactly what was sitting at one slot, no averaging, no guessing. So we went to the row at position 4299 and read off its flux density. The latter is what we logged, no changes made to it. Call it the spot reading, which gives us 24.63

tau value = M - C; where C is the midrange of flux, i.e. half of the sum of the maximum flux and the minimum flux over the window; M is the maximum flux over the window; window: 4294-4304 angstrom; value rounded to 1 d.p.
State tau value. 4.1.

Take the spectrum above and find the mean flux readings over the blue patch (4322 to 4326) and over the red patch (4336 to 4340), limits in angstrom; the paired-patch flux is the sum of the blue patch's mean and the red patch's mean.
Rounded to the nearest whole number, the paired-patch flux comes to 52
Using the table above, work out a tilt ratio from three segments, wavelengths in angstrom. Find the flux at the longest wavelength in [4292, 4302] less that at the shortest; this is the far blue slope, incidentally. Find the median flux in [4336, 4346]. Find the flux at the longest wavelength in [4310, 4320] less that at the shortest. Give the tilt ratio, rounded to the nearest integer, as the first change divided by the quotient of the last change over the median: 238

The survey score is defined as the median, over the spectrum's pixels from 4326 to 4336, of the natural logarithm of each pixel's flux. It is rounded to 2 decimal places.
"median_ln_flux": 3.27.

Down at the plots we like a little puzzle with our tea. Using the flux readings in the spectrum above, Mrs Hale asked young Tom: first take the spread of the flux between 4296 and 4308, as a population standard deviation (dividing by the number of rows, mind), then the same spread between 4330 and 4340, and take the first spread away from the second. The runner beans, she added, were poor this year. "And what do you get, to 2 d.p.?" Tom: 2.41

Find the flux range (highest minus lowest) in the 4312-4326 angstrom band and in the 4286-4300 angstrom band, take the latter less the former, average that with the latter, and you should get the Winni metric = 2.5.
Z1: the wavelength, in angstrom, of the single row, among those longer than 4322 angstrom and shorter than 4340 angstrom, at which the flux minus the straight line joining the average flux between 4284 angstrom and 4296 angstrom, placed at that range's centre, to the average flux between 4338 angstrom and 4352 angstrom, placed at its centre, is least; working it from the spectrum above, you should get 4335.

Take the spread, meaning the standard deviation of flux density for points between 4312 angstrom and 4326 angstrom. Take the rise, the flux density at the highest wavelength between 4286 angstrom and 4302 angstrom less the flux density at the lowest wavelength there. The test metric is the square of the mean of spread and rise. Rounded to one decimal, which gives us 0.1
